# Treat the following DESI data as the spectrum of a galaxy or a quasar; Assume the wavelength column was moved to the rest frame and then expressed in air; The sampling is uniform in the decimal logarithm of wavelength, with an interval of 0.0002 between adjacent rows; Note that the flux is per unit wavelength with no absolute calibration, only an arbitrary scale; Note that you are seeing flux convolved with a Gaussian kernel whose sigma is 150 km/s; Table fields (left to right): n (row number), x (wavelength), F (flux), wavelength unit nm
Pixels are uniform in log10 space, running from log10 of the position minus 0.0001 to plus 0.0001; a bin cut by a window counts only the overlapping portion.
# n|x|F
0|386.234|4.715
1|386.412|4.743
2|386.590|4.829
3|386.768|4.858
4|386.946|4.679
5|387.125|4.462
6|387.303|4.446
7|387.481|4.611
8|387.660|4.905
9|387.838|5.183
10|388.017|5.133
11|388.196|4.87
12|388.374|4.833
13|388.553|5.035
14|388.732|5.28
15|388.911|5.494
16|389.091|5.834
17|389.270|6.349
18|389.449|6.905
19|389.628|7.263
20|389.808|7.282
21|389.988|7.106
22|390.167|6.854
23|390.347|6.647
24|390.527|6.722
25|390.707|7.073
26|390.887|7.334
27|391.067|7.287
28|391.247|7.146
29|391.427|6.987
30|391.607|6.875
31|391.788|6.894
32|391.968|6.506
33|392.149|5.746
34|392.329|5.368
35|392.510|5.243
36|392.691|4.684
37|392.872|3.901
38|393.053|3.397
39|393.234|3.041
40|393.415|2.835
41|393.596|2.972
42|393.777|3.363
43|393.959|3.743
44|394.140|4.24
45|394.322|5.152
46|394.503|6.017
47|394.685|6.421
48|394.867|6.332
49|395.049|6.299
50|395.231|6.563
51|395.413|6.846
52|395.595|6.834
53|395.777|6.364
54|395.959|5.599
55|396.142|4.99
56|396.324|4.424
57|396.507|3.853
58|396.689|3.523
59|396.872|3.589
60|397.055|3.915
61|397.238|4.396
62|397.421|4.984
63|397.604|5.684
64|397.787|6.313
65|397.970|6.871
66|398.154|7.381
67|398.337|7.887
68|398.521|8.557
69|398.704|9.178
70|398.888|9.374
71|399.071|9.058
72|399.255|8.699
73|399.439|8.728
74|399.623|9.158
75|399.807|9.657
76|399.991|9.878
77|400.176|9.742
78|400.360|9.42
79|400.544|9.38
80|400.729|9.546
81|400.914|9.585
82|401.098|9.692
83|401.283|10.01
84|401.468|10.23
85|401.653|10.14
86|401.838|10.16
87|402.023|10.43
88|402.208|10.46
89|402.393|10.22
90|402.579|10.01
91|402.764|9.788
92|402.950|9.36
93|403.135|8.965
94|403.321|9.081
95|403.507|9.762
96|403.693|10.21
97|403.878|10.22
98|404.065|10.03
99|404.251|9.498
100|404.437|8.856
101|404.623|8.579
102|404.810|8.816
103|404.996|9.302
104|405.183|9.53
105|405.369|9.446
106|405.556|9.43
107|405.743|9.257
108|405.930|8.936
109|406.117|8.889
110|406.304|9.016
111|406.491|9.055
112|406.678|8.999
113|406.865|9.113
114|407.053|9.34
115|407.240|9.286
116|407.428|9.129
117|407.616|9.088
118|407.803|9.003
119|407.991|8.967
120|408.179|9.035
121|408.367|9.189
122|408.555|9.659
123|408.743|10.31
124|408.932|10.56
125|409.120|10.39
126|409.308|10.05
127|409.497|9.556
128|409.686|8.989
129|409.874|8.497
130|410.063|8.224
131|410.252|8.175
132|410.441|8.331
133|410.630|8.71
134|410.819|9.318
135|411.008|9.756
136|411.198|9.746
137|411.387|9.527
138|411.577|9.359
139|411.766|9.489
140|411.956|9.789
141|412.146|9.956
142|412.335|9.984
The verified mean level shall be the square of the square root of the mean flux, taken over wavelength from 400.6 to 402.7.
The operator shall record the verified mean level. 10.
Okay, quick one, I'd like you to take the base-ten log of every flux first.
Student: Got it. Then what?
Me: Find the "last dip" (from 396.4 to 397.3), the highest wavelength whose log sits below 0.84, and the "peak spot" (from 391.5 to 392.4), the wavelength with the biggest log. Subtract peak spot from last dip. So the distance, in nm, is 5.45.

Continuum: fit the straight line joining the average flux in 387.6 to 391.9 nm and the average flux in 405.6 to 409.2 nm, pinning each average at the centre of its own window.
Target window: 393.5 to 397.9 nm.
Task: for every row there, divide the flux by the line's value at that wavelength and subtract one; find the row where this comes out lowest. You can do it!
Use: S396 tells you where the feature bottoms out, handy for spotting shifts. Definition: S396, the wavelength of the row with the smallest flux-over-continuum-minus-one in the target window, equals 393.596 nm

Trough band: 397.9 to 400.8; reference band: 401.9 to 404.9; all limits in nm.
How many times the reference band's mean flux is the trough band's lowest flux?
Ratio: 0.71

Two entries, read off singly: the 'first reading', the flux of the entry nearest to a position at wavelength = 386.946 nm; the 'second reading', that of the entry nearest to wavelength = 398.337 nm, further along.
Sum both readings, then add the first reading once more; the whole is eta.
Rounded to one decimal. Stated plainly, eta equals 17.2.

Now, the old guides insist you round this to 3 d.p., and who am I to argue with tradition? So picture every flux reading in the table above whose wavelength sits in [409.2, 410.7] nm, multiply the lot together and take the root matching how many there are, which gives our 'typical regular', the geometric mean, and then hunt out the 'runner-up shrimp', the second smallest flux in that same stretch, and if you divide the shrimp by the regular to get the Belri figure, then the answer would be 0.935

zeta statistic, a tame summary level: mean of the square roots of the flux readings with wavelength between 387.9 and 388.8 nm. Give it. 2.2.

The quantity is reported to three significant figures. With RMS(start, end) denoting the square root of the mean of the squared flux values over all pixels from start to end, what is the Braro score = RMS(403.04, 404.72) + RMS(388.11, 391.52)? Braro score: 16.0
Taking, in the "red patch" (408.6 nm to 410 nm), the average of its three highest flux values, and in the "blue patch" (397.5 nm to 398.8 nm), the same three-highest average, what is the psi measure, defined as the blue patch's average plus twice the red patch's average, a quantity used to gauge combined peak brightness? 29.4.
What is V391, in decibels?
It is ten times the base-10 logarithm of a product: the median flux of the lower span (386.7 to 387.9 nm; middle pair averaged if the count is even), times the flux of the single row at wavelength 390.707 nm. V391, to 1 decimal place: 15.2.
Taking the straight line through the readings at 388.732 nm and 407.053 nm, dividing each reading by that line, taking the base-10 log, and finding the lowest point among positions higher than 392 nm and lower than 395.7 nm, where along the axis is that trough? 393.415 nm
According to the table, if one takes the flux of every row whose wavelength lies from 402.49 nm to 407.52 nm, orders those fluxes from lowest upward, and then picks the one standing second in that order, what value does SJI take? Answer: 8.816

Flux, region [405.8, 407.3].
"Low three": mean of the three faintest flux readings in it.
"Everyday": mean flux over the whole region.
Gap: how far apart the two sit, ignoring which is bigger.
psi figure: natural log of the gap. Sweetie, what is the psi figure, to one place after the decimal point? -2.0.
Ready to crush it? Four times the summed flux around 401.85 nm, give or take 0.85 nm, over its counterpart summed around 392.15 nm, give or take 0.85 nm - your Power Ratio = 7.0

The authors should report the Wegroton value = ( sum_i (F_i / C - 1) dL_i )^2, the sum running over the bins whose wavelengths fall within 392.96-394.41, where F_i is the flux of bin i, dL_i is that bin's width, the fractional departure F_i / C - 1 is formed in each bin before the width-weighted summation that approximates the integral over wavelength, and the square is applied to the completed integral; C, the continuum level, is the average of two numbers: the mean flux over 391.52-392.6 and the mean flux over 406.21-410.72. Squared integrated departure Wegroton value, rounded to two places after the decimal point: 0.59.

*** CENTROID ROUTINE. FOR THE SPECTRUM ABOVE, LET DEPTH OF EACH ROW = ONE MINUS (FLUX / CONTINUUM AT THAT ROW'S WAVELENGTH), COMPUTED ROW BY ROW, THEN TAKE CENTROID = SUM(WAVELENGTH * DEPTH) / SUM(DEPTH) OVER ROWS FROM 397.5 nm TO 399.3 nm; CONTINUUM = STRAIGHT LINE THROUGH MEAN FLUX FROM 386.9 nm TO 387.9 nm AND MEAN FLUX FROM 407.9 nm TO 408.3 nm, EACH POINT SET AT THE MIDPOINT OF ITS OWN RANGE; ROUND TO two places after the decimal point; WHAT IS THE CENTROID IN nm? 399.03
